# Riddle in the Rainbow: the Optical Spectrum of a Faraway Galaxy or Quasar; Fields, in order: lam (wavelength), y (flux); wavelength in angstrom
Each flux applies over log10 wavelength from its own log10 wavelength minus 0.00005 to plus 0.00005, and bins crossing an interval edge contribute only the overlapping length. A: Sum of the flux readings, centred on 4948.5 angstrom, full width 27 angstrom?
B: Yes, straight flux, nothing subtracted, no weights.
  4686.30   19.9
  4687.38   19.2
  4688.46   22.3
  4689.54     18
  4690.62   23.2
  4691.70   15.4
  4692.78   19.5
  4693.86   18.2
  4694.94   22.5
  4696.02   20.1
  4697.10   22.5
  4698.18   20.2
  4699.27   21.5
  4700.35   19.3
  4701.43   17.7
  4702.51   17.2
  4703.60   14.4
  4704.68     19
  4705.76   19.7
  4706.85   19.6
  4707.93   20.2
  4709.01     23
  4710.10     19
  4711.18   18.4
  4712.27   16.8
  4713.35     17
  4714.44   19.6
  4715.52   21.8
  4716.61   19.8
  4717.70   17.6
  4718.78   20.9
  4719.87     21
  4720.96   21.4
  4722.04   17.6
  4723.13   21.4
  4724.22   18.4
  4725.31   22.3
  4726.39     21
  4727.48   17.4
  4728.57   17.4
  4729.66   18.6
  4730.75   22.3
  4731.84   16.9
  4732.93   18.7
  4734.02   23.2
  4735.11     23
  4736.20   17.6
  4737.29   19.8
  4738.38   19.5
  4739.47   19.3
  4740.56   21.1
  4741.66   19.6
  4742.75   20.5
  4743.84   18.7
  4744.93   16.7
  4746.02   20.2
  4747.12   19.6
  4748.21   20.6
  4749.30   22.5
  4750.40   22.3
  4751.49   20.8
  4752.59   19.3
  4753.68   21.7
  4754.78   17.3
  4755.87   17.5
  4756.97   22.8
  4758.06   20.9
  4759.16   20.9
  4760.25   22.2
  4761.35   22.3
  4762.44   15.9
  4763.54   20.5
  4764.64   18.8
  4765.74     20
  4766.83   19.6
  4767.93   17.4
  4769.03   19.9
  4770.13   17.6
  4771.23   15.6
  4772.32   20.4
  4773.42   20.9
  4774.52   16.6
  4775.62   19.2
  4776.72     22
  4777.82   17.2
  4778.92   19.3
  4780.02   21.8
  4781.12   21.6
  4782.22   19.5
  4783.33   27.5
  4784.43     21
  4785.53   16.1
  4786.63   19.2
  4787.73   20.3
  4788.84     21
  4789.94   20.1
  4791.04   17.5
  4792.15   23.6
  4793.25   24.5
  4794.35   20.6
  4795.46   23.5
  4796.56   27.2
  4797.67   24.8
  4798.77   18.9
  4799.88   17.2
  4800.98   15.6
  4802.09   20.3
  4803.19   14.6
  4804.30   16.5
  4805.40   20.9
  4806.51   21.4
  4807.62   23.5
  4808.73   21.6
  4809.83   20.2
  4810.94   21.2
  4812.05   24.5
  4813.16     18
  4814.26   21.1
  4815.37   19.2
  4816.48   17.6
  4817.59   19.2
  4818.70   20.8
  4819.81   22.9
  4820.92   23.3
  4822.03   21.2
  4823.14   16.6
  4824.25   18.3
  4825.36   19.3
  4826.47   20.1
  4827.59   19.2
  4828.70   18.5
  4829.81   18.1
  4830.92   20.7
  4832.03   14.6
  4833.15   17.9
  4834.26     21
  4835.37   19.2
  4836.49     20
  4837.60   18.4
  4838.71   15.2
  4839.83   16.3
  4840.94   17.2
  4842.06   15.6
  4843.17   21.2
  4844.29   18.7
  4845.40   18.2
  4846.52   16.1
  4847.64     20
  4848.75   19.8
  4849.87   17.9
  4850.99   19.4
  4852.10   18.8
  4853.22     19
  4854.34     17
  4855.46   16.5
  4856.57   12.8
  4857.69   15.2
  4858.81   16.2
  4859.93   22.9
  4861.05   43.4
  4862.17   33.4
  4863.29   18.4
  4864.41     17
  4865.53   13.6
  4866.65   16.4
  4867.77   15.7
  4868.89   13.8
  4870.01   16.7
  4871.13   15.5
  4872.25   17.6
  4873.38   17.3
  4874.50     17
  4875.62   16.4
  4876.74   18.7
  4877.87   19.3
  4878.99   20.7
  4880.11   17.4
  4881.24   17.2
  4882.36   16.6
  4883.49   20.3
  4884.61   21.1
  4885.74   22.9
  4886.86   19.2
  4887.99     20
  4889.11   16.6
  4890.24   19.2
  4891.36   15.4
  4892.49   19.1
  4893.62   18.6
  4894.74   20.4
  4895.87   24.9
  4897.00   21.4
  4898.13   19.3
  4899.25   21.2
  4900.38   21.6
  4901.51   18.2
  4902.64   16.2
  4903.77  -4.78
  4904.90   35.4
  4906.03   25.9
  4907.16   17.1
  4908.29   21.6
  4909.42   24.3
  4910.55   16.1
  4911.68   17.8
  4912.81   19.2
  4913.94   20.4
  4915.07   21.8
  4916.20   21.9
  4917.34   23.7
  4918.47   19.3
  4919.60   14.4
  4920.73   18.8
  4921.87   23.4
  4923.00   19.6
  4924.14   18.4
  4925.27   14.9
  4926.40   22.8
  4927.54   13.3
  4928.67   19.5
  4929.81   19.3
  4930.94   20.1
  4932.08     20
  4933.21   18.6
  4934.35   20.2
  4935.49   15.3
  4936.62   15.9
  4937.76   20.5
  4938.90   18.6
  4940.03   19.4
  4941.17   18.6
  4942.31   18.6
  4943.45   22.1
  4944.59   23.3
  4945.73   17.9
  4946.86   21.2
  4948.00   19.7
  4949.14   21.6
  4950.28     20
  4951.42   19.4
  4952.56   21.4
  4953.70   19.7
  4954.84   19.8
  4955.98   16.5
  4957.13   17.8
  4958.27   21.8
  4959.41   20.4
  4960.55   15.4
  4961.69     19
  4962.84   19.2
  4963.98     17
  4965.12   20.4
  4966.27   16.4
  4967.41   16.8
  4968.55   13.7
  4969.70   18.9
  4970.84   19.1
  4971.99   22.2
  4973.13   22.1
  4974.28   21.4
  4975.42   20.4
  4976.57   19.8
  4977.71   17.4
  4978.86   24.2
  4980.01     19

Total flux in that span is 464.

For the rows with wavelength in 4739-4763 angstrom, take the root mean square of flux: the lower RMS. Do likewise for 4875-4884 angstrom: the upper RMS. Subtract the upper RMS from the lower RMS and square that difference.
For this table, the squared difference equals 3.32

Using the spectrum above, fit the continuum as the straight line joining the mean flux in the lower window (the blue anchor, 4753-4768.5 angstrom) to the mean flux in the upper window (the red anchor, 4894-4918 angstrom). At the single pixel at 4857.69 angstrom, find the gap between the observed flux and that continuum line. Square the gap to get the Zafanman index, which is 23.6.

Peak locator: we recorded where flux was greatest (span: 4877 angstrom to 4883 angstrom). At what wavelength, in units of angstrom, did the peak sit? 4878.99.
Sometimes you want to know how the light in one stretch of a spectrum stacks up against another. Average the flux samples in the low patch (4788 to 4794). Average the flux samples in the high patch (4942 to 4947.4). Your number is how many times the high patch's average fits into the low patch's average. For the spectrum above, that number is 1.03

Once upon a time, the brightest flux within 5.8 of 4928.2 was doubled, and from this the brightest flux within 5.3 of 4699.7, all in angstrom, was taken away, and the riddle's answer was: 23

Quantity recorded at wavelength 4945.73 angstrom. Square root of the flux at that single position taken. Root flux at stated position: 4.2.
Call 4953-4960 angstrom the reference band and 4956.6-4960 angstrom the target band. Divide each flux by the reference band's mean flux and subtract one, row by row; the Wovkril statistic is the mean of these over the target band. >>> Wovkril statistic 0.03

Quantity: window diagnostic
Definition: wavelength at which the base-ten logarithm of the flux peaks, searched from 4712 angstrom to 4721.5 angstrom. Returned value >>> 4715.52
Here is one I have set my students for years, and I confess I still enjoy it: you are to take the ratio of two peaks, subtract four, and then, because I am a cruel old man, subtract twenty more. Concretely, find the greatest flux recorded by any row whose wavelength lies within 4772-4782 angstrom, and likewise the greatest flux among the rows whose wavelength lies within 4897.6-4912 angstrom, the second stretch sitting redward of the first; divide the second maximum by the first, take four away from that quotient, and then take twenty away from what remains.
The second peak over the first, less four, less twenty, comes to -22.4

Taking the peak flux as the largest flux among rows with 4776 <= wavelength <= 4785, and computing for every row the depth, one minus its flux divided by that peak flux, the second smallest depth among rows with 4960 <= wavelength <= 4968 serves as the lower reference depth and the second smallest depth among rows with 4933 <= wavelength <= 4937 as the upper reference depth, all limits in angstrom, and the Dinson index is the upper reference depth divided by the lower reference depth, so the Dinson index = 1.07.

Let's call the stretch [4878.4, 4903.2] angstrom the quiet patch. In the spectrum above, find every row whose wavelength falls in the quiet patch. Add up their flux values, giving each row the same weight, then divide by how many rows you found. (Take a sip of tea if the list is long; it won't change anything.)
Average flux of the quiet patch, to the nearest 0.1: 19.4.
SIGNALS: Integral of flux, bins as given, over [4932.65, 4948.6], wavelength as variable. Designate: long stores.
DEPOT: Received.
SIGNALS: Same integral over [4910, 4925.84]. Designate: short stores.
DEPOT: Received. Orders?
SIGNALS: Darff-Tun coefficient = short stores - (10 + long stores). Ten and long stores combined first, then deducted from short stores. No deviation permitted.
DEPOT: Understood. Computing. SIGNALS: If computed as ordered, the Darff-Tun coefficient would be -12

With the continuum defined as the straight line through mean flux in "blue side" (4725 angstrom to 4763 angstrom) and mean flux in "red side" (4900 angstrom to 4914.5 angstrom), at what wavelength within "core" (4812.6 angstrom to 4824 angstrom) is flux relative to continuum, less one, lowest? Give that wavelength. 4823.14 angstrom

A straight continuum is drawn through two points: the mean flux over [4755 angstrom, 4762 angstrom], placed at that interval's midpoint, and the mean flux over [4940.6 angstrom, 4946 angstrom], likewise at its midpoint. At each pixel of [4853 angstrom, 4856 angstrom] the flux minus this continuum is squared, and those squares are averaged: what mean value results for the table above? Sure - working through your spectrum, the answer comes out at 11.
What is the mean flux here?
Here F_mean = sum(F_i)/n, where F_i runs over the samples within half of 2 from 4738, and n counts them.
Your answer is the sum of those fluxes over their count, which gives 19.6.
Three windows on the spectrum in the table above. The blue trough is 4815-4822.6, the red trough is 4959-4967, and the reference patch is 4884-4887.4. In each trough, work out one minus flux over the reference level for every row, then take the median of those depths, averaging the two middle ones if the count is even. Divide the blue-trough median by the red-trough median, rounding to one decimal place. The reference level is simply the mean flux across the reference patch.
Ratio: 0.1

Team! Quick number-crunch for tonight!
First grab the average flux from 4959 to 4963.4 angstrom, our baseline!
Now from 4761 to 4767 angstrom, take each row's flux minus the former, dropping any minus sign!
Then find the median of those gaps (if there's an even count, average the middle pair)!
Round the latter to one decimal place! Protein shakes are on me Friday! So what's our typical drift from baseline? 1.8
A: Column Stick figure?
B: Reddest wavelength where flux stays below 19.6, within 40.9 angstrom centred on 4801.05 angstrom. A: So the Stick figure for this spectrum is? 4817.59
